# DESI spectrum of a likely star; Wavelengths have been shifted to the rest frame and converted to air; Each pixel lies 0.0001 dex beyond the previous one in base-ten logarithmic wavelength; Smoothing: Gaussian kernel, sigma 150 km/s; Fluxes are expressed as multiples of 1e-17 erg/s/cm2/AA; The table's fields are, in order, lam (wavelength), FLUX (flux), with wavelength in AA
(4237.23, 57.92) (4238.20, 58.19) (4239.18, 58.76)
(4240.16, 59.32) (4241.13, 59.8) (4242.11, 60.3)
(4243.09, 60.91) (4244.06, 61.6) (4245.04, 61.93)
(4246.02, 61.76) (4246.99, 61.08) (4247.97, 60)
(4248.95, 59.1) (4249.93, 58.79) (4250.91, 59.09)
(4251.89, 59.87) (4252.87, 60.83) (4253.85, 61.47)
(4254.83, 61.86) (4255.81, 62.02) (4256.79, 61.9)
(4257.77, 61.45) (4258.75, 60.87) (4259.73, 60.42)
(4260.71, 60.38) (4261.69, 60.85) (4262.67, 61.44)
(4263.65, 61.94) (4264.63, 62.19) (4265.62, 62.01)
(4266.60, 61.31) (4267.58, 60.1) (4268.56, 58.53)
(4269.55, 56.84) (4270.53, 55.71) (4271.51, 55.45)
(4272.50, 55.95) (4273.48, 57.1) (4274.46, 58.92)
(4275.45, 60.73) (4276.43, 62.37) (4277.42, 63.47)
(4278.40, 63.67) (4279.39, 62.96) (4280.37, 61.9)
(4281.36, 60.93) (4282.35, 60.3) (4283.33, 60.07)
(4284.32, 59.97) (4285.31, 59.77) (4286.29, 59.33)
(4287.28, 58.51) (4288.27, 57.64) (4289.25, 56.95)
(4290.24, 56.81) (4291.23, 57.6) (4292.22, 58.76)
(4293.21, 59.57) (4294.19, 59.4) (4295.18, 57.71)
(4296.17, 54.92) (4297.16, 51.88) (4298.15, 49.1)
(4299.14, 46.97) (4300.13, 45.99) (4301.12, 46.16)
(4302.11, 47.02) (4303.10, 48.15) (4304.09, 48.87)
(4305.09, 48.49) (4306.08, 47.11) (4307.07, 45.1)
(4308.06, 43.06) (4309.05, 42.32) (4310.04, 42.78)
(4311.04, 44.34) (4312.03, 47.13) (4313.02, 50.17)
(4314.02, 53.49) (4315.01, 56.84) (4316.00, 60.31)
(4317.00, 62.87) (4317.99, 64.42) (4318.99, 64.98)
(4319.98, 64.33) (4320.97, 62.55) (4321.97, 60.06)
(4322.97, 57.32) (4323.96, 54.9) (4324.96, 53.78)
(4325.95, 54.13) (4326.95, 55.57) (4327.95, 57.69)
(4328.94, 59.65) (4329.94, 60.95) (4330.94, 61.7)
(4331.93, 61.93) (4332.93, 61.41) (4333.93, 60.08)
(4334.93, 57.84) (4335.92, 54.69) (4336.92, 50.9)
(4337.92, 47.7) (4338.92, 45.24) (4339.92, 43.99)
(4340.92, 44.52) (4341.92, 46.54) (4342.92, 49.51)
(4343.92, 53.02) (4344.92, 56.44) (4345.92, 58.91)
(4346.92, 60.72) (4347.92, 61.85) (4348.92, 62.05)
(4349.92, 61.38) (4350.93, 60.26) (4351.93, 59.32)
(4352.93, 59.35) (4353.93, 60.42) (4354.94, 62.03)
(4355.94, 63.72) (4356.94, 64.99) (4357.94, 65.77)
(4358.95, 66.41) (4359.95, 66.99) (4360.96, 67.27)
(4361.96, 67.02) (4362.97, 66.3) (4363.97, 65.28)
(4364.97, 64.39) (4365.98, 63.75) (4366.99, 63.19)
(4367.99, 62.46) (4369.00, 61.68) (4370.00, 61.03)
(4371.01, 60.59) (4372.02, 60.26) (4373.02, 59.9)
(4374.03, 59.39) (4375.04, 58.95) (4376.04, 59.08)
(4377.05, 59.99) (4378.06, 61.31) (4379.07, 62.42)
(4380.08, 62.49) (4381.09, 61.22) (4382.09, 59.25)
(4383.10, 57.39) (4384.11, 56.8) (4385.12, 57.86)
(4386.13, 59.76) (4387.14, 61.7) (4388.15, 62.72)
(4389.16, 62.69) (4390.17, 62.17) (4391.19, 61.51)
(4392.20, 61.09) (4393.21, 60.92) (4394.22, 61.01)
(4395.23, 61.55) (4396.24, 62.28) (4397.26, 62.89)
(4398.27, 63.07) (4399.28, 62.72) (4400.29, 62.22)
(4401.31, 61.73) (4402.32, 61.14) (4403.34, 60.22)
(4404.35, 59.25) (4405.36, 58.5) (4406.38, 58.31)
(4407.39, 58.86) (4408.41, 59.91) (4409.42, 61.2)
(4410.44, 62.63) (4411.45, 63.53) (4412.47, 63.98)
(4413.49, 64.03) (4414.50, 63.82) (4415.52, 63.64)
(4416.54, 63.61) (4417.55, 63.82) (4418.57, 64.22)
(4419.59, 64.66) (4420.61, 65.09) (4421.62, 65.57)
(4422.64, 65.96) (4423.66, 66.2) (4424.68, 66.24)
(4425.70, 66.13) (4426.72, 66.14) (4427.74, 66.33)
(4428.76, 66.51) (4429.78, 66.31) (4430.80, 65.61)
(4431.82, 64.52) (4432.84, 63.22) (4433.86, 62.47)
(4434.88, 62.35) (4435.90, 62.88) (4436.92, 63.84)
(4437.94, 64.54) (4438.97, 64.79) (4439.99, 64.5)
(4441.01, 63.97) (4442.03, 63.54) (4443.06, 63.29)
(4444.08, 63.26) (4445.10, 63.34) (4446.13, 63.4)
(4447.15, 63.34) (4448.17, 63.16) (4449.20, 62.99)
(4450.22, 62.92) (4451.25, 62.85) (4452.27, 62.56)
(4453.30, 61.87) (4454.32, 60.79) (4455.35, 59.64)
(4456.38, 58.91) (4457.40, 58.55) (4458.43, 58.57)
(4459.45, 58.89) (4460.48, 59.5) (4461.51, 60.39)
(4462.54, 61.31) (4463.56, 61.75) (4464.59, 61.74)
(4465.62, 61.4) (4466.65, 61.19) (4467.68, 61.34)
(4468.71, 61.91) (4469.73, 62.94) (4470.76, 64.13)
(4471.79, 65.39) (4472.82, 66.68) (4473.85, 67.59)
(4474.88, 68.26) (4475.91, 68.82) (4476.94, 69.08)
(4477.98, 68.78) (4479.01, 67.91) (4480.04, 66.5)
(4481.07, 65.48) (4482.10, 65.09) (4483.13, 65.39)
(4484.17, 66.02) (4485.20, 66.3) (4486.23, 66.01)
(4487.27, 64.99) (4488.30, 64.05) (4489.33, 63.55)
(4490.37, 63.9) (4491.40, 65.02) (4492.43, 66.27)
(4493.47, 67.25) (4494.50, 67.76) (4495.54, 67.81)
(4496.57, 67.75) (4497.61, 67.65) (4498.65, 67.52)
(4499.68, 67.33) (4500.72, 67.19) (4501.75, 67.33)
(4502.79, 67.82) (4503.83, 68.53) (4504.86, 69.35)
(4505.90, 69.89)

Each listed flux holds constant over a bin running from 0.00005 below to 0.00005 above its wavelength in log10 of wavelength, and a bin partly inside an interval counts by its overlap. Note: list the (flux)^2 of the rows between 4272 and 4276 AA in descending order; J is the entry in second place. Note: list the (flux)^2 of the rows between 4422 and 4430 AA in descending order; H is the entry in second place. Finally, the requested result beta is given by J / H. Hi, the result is 0.79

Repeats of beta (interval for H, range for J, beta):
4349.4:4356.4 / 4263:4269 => 1.00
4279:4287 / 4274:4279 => 1.05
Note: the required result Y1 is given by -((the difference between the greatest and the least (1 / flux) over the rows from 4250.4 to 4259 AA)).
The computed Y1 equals -0.0008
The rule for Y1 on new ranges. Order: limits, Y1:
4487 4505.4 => -0.0013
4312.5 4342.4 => -0.0073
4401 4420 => -0.0017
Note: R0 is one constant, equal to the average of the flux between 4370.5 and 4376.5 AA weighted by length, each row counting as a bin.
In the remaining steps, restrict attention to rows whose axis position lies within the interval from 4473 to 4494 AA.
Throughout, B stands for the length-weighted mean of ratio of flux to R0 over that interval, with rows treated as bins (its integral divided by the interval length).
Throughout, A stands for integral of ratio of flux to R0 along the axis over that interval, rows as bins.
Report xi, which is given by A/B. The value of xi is 21.0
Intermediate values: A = 23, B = 1.11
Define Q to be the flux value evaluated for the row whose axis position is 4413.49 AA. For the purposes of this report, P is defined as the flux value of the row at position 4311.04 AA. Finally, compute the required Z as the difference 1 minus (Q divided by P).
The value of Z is -0.44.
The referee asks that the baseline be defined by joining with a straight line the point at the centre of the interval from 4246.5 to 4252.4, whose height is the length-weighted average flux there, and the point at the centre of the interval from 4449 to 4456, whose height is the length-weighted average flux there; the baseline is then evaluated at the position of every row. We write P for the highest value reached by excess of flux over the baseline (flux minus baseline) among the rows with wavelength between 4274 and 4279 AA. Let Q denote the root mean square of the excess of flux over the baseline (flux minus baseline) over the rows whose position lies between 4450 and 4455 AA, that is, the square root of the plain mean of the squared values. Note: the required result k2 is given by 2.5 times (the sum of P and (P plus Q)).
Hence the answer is 21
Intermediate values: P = 3.7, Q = 0.9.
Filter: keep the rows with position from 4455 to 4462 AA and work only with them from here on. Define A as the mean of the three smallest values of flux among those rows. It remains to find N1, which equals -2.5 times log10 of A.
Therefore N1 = -4.42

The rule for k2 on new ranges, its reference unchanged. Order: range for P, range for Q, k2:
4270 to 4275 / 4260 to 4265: -1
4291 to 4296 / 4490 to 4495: 7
